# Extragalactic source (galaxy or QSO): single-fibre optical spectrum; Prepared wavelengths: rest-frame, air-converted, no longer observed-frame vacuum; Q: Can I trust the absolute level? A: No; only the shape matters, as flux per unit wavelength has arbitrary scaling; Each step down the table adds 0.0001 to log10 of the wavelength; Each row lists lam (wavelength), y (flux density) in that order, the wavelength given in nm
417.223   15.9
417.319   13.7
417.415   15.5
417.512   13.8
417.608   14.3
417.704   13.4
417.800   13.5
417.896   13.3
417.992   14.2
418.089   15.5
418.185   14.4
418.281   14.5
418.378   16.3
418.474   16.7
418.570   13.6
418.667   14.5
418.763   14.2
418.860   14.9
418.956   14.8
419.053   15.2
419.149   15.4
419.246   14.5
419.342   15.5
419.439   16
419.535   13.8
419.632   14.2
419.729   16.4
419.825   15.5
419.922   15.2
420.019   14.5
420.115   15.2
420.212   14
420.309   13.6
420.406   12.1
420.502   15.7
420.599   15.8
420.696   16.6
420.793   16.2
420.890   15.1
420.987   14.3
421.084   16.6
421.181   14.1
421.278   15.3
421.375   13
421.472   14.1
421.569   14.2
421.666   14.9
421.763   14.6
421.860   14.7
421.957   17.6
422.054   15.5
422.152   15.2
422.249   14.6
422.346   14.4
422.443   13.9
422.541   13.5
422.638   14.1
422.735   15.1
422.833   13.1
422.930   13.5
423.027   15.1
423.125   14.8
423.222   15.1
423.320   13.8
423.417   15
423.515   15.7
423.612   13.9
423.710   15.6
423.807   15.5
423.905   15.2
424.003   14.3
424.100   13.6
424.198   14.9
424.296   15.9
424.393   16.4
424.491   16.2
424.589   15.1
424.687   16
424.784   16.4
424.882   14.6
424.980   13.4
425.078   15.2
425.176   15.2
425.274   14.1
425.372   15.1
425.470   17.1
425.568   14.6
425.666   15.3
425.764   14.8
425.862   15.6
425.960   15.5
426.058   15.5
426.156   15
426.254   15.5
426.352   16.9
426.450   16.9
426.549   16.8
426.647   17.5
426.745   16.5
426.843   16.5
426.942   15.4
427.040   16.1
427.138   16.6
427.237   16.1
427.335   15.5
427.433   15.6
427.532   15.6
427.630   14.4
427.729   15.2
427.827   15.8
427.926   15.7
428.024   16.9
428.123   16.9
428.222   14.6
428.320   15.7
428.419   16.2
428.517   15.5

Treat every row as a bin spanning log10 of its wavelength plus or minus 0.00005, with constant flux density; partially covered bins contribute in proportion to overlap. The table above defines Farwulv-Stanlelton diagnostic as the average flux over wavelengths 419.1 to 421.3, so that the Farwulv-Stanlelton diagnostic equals 15.0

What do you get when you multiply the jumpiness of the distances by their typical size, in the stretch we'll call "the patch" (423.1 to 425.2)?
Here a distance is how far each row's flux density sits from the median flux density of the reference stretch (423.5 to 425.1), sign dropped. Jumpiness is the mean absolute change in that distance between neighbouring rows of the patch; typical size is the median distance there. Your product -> 0.4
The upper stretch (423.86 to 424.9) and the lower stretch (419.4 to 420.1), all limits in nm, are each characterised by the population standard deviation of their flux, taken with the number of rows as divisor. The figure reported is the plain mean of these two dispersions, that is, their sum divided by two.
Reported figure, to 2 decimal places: 0.89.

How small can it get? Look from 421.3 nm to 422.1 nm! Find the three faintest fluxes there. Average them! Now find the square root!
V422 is 3.71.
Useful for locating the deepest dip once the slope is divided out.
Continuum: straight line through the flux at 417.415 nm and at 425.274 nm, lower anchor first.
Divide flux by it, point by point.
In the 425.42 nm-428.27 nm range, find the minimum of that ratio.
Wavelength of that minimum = 425.568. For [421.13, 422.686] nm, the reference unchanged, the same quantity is 421.375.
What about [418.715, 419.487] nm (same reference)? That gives 418.763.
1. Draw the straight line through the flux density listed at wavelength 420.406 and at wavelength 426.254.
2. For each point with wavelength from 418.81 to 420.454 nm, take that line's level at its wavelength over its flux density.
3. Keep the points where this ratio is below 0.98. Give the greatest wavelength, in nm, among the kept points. 420.309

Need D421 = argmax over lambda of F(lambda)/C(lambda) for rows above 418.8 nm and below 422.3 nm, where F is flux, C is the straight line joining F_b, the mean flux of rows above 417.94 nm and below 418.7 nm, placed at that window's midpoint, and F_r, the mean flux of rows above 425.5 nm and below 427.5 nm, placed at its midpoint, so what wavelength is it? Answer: 421.957 nm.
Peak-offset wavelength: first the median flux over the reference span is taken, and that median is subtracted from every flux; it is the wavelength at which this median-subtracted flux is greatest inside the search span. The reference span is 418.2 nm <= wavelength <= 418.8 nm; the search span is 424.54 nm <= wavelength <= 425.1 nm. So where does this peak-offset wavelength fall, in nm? 424.784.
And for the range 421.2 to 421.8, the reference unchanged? 421.278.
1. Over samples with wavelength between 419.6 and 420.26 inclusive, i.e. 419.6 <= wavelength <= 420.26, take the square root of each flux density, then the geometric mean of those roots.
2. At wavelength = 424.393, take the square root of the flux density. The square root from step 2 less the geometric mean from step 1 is 0.18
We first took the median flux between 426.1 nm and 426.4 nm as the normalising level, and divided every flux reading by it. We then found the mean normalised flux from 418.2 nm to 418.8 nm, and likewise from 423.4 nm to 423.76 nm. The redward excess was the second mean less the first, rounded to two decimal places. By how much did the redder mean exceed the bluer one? 0.01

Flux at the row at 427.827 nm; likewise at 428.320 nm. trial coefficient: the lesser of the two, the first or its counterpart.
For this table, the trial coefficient 15.7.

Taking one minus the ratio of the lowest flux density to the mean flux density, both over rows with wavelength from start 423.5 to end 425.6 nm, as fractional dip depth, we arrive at 0.117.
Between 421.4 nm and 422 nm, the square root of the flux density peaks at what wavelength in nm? 421.957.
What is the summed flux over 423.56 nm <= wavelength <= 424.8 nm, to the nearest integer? 199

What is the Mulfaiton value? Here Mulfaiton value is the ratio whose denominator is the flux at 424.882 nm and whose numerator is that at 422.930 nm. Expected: 0.925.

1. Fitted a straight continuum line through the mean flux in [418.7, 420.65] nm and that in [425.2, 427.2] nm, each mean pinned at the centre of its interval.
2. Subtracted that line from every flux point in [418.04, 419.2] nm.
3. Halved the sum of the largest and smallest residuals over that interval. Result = 0.51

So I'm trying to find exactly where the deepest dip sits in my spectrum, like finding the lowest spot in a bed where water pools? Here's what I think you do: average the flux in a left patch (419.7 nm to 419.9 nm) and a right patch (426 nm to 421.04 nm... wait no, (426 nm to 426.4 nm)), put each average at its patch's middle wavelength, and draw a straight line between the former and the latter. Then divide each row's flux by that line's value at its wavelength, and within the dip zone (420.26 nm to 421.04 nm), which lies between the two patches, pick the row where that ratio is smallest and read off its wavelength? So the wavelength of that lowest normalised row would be 420.406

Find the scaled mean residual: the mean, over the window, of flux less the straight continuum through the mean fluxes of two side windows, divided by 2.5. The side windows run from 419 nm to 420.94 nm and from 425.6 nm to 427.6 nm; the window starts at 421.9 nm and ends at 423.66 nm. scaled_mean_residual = -0.30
